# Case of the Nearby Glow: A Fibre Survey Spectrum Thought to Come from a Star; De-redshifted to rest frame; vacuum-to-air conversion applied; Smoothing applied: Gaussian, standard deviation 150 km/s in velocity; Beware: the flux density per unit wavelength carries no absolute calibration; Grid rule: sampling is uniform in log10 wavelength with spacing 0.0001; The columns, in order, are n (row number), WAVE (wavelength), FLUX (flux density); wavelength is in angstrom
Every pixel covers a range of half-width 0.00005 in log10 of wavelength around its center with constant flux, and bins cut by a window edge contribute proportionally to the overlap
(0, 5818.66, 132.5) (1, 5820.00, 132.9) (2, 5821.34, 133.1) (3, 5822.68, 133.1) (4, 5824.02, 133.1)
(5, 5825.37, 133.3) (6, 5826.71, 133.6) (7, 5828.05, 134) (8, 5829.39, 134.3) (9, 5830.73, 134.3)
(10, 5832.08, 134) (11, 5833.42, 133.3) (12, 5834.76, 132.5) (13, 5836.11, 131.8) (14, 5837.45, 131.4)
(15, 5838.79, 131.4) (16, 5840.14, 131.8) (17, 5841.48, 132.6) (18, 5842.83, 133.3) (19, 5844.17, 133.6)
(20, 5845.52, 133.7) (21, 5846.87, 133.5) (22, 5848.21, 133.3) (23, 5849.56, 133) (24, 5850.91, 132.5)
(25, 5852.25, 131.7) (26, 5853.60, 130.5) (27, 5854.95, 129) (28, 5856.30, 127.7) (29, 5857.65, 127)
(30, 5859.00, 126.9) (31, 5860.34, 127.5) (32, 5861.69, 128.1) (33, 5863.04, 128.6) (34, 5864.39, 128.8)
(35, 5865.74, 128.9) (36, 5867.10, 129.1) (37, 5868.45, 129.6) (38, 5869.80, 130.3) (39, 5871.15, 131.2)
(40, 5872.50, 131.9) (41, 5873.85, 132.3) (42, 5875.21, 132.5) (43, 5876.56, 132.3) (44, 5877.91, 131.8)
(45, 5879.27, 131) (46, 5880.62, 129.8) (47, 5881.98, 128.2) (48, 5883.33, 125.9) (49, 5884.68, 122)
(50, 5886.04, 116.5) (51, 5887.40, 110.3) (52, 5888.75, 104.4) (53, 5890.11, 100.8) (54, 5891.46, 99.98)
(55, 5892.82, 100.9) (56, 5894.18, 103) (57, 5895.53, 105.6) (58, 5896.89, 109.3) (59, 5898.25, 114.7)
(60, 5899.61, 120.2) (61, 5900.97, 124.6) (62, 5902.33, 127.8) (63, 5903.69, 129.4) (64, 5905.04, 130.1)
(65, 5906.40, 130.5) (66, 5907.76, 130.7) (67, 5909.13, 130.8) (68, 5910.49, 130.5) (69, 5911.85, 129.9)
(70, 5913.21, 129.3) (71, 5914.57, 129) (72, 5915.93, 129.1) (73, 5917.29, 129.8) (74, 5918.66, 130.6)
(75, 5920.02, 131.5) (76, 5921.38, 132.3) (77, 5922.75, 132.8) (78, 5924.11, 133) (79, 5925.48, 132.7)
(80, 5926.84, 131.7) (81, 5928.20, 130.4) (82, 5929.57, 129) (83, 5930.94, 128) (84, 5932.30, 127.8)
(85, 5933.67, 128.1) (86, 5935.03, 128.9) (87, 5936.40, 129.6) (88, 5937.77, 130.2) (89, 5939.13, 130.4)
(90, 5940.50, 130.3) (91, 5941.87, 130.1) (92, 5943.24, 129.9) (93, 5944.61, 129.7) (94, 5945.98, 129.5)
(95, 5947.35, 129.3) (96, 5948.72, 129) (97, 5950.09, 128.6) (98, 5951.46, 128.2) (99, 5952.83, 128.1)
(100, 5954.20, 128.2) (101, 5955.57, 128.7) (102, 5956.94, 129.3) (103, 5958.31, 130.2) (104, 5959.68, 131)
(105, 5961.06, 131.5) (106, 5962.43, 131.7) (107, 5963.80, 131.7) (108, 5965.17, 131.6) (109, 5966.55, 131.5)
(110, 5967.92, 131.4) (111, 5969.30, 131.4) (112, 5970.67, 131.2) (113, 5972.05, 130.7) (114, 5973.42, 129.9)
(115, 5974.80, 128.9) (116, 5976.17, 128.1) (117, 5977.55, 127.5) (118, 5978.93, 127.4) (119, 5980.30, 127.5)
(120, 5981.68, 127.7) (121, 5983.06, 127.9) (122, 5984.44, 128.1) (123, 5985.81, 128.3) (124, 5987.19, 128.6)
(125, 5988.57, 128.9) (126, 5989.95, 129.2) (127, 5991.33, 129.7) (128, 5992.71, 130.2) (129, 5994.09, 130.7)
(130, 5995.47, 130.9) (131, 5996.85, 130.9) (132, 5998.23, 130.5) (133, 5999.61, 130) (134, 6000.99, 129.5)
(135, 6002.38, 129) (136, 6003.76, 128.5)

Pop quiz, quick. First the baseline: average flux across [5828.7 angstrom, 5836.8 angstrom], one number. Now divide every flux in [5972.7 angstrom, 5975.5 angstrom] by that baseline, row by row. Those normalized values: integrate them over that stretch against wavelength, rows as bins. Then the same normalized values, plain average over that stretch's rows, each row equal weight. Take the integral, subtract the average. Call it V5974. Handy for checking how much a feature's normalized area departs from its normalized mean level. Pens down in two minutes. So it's 2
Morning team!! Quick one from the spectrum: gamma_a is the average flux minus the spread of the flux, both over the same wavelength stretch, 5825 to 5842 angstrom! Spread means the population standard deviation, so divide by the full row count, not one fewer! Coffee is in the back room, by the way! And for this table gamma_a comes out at 132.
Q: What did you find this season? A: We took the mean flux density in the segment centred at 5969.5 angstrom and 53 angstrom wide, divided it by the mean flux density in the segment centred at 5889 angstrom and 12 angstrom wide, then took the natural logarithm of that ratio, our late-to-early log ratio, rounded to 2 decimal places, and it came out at 0.17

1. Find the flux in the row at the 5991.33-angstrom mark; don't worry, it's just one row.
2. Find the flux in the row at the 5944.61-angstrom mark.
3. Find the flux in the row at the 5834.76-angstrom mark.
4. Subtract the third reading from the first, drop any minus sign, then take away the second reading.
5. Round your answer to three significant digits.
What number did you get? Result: -127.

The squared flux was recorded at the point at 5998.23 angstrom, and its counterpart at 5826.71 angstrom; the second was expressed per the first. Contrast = 1.05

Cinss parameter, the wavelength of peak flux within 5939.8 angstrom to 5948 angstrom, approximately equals 5940.50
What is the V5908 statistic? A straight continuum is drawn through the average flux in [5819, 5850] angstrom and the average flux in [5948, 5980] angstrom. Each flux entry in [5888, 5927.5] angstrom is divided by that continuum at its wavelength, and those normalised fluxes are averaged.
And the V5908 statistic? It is 0.937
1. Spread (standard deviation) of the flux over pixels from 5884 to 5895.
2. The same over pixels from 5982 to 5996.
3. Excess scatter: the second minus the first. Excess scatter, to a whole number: -7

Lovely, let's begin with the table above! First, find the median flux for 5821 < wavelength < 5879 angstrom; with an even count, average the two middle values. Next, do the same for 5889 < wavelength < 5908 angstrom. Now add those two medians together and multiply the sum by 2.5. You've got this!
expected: 624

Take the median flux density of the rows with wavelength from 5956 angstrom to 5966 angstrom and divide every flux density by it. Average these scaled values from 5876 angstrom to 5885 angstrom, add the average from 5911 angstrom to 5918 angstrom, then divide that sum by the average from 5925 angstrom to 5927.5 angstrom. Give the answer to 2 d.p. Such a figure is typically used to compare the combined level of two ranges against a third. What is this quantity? 1.95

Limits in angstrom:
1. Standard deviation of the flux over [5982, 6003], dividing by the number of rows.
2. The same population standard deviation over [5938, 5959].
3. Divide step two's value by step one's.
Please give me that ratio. 0.8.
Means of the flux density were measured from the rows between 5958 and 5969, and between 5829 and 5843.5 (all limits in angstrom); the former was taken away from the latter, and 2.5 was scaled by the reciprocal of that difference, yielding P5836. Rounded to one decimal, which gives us 1.7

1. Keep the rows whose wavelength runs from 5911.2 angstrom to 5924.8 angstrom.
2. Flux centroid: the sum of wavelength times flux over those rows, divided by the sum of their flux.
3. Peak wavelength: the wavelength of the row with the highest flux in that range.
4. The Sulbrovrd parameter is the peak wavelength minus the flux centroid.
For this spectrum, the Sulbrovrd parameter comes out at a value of 6.1 angstrom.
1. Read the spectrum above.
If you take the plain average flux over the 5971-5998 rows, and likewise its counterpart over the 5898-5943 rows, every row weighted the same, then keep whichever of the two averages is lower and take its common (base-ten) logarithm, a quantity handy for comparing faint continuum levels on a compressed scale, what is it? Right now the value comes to 2.11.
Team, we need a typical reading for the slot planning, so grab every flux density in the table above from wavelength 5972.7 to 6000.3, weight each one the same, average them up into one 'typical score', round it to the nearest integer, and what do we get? 129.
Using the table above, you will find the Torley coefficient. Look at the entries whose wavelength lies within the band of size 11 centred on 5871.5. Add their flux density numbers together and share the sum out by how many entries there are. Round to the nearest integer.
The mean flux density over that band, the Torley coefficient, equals 131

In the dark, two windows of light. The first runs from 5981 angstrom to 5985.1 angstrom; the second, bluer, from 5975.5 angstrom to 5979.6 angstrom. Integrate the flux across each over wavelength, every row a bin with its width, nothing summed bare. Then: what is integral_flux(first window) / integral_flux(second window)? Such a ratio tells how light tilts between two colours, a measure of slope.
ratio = 1.00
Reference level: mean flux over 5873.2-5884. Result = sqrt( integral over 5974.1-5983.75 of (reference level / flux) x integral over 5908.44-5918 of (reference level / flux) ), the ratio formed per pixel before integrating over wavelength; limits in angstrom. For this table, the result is 9.7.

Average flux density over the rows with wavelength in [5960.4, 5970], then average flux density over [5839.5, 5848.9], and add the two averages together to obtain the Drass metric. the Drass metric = 265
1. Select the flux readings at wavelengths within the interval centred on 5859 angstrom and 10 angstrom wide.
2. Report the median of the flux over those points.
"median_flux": 128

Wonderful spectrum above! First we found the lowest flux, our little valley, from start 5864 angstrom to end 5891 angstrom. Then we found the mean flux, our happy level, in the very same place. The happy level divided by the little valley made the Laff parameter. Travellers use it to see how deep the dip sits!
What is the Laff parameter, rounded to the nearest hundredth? 1.24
